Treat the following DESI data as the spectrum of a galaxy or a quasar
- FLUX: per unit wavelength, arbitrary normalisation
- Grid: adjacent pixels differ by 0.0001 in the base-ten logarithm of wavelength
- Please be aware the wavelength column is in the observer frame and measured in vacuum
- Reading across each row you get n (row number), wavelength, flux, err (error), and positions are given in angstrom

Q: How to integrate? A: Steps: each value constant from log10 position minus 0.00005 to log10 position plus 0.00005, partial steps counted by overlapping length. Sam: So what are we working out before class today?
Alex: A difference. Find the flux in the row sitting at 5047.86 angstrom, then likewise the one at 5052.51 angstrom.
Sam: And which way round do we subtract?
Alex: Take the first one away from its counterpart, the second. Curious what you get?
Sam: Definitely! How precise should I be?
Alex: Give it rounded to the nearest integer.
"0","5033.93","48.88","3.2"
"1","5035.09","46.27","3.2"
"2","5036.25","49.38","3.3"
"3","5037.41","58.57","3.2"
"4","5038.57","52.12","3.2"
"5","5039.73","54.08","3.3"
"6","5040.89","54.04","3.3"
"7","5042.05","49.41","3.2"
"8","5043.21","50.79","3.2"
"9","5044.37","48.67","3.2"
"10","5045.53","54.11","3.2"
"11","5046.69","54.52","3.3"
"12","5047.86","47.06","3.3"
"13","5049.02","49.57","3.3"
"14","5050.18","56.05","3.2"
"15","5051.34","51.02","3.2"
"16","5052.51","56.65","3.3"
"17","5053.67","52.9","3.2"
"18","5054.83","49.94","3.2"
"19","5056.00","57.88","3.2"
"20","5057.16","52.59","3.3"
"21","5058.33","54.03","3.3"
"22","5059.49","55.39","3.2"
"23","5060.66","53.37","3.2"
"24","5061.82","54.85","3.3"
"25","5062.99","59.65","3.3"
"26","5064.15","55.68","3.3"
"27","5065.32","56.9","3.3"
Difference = 10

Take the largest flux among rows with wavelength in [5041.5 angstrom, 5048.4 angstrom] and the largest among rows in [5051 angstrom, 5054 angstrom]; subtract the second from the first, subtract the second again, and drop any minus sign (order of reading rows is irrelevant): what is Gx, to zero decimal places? 59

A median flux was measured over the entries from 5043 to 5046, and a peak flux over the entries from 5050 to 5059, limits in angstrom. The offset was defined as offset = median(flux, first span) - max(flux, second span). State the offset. -7.1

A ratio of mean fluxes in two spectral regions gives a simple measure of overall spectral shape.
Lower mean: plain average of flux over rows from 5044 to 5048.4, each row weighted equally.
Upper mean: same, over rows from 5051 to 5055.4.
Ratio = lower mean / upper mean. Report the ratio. 0.97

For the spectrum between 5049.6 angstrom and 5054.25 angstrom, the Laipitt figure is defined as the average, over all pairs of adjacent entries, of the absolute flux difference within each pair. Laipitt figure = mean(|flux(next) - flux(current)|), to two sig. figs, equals 4.8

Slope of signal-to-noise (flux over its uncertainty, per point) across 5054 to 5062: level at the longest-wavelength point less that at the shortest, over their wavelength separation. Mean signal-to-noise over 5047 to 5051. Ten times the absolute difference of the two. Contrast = 155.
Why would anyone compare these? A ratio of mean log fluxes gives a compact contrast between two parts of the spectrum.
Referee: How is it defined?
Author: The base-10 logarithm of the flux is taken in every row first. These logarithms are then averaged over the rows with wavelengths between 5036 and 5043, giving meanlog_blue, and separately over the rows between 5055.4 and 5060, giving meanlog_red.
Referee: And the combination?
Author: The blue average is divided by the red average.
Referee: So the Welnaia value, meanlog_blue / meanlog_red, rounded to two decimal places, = 0.99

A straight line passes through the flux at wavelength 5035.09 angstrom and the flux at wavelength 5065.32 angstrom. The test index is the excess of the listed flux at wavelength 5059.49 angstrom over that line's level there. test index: 0.5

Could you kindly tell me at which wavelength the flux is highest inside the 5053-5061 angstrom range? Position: 5056.00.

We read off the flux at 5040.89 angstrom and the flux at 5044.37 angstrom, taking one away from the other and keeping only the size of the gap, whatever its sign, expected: 5.4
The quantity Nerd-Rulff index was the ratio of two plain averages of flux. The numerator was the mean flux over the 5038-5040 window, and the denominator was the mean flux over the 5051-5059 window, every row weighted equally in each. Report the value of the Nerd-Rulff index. 0.99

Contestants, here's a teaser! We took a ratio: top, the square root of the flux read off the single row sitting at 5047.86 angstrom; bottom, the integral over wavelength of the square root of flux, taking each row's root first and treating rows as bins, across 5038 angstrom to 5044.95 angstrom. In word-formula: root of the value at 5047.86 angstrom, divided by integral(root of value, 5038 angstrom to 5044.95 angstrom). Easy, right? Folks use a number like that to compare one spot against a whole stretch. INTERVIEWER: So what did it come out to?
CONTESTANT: 0.137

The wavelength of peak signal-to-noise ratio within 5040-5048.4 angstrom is 5045.53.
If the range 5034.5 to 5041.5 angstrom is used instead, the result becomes 5037.41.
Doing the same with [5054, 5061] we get 5056.00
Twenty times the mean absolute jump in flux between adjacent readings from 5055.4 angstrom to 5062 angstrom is 46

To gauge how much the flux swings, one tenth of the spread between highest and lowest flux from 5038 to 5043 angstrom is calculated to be 0.47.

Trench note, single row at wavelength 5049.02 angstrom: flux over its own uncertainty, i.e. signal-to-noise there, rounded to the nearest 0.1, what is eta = 15.0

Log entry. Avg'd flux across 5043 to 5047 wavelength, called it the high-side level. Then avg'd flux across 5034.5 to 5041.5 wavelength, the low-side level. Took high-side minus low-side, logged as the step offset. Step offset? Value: -0.4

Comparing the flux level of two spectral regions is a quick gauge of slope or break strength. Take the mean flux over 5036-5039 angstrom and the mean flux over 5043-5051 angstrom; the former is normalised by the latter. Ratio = 1.04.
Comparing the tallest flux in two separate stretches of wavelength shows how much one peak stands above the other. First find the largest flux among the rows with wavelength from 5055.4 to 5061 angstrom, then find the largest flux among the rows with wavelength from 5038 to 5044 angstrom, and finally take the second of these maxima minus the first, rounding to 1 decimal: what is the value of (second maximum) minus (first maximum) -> -3.8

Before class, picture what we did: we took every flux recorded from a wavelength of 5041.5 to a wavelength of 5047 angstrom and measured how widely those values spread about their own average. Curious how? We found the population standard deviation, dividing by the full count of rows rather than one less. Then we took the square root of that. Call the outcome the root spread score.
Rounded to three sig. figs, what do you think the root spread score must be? 1.55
